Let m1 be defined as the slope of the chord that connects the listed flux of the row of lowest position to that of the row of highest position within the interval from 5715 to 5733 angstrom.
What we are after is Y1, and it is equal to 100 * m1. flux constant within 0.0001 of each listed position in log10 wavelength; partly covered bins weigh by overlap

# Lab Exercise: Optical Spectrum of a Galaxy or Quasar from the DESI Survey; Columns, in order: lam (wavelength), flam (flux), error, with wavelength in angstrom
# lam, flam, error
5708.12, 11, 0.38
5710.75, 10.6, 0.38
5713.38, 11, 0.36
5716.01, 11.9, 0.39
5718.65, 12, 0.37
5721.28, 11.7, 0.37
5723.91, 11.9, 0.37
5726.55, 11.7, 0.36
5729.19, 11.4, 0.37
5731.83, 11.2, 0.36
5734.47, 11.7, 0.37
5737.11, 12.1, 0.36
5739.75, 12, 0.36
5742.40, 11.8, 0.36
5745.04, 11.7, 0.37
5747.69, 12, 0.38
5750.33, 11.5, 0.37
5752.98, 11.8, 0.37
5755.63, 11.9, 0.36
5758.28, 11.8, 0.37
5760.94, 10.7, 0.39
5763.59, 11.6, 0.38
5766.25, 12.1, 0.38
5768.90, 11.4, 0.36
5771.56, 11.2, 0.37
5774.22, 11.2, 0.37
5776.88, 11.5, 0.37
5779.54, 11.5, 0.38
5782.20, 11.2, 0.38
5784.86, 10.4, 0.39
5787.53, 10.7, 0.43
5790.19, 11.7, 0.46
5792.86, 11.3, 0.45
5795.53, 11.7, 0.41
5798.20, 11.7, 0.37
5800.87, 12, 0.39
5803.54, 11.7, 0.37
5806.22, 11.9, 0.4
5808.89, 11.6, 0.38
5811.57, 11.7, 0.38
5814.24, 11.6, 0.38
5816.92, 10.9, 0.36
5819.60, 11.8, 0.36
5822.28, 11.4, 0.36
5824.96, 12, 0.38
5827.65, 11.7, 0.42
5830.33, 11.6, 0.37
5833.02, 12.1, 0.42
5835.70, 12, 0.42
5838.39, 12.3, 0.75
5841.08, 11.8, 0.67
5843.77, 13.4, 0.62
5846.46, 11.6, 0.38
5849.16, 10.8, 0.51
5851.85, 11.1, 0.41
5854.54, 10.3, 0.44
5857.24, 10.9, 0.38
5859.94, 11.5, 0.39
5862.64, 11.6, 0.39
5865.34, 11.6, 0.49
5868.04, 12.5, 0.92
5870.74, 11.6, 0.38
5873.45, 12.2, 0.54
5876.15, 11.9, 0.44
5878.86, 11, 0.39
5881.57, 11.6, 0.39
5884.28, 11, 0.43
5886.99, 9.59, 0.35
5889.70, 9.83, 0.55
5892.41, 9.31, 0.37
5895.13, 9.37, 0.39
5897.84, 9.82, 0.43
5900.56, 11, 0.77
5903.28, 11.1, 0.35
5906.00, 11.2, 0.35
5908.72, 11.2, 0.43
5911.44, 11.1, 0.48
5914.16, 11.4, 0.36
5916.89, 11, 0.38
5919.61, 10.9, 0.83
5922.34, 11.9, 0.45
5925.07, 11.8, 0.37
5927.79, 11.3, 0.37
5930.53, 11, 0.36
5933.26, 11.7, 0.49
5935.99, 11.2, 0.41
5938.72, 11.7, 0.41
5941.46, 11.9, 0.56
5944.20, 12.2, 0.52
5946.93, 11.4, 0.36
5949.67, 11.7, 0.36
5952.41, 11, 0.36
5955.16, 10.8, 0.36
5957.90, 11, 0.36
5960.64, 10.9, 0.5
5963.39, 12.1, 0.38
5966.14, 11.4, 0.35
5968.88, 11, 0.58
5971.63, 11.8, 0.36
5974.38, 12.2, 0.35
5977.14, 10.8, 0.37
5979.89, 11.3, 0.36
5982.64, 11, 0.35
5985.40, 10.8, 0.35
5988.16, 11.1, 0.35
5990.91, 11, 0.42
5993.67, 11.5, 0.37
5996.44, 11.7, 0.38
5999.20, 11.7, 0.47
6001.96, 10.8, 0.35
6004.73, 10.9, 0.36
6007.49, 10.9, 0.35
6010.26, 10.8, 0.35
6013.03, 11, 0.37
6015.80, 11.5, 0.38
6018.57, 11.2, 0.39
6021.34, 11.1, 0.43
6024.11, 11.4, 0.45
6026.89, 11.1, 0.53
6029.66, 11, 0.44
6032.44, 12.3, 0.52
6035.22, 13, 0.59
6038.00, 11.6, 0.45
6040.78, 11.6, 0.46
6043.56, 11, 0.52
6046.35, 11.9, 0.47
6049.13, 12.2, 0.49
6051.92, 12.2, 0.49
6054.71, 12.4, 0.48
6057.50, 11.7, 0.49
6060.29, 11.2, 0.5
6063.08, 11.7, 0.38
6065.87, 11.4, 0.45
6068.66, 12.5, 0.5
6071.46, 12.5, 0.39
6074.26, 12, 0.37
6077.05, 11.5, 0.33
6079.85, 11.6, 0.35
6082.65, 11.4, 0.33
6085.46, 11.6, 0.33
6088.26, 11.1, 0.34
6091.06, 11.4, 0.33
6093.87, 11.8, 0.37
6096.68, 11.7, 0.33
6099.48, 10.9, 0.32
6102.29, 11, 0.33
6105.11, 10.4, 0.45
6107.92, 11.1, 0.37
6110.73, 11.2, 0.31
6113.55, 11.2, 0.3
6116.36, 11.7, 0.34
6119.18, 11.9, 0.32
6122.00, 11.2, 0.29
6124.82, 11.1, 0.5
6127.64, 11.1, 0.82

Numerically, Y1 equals -4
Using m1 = -0.04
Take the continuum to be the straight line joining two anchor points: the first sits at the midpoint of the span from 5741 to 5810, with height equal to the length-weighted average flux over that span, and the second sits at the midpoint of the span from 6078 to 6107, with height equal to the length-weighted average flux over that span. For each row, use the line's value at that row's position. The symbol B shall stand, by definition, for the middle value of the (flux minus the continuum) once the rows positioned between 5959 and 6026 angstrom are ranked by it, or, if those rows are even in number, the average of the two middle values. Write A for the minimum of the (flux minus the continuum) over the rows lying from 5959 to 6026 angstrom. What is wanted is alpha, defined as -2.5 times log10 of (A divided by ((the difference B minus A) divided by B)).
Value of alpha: 0.9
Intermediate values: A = -0.6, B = -0.25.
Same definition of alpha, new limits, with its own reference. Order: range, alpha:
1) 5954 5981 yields 1.1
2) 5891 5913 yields 0.8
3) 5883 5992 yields 1.0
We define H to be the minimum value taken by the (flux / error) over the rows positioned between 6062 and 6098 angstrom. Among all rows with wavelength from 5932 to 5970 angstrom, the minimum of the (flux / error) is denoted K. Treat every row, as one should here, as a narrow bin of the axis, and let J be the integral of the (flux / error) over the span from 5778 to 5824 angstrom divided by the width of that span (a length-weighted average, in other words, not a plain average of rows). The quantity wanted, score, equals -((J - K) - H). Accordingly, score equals 14.5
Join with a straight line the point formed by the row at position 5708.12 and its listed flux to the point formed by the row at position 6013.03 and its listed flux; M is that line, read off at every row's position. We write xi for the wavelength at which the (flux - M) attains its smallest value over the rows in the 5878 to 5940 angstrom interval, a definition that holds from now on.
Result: 5892.41 angstrom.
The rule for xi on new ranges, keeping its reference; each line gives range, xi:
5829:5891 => 5886.99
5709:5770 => 5710.75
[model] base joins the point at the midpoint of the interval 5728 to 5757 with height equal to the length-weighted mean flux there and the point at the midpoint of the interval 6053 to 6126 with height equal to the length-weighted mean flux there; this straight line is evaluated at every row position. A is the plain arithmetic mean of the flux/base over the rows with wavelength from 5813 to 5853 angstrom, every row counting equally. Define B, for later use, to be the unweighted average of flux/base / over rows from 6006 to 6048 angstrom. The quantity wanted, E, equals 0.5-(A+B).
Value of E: -1.494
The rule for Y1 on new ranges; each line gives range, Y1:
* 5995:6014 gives -4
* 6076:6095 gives 2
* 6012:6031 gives 0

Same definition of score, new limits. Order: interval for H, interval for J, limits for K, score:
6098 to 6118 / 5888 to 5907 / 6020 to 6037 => 20.2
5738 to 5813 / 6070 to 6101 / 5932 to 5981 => 10.2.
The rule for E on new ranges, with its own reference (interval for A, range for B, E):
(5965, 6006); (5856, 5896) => -1.420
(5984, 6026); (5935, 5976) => -1.455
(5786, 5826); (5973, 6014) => -1.455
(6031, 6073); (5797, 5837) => -1.538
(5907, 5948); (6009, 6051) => -1.482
